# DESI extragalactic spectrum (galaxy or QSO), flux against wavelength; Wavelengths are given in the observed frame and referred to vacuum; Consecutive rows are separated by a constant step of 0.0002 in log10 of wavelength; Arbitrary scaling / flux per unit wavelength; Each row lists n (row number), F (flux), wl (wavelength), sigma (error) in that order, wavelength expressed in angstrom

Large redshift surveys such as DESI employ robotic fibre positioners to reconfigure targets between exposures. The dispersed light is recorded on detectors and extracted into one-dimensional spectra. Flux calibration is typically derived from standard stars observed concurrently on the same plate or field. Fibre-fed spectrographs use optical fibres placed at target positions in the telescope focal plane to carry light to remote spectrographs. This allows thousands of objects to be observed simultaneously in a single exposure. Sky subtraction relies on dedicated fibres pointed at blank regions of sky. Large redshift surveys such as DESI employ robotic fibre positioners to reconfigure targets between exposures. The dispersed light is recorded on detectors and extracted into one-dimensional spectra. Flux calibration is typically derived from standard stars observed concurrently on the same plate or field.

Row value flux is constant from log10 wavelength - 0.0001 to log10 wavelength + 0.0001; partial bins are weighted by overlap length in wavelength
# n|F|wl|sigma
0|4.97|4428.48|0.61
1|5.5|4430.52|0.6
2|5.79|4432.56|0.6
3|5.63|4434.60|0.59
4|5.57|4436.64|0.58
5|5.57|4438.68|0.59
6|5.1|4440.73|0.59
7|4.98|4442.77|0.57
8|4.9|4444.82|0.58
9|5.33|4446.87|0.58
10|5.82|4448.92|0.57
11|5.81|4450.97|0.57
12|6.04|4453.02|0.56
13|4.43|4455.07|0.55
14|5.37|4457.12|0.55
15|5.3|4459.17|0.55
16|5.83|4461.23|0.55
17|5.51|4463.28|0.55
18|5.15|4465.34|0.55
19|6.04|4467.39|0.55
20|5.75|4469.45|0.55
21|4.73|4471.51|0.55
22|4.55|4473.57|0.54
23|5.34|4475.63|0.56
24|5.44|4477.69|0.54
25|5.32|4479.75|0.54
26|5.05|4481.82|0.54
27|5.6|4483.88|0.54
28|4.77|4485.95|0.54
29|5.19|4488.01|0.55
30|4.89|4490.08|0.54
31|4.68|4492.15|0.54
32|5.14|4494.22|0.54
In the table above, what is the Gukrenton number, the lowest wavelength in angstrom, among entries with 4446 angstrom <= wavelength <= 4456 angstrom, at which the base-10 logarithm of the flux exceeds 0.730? 4448.92 angstrom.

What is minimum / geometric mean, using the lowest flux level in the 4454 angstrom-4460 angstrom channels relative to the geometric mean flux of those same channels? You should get 0.88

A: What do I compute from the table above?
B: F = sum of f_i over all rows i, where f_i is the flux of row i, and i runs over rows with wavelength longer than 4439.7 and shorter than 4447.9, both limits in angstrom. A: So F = 20.3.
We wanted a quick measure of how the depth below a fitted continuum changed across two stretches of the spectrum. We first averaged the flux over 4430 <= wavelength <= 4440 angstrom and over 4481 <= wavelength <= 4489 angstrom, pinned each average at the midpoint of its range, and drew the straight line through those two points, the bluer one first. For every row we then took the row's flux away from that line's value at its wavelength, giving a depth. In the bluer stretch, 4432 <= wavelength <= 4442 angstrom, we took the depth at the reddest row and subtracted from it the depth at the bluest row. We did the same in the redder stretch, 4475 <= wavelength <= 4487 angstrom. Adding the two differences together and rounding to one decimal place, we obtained 1.1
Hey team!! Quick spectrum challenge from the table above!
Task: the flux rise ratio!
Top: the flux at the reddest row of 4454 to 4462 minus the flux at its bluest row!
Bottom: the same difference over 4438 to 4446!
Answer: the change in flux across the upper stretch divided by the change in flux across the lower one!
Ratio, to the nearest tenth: -2.1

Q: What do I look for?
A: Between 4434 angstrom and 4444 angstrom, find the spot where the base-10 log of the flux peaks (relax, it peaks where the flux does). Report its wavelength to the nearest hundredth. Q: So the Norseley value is 4434.60 angstrom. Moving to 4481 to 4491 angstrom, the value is 4483.88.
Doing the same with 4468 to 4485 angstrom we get 4469.45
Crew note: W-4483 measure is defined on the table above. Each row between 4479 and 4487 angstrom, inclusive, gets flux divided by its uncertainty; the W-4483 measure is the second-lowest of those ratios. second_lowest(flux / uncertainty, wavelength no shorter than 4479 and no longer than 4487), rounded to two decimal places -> 9.35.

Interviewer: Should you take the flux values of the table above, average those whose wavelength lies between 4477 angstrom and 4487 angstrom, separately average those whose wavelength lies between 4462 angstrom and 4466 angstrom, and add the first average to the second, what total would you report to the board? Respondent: 10.6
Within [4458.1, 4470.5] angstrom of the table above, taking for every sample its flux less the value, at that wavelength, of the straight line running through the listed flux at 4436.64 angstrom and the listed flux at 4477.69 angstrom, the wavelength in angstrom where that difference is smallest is 4465.34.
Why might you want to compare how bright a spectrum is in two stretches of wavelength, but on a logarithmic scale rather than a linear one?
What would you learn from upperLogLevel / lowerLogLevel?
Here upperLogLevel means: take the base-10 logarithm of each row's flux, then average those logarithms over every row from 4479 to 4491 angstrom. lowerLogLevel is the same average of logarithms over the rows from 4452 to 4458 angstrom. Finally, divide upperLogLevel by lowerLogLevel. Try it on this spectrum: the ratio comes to 0.987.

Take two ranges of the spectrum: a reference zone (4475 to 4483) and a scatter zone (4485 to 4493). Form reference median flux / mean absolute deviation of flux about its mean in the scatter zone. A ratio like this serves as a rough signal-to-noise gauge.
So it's 34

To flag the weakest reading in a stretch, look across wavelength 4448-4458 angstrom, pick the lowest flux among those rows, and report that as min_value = 4.43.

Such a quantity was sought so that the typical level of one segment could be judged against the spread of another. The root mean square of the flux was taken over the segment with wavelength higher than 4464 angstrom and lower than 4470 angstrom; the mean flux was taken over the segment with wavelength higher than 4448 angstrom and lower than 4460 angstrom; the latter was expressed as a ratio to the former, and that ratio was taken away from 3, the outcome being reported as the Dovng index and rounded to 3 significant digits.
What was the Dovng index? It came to 2.03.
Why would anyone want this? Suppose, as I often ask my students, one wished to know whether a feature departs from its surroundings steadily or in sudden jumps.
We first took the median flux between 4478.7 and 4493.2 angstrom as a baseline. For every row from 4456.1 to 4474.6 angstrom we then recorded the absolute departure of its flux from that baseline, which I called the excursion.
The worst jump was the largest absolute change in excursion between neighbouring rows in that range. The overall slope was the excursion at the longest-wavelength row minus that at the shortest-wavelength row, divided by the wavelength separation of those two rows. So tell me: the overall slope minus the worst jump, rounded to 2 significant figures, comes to -0.88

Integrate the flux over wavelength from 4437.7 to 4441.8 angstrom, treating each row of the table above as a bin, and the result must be 21.8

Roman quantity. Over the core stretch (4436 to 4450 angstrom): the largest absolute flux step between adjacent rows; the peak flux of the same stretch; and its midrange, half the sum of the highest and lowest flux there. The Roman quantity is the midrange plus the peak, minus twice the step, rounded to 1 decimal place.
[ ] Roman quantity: 10.2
